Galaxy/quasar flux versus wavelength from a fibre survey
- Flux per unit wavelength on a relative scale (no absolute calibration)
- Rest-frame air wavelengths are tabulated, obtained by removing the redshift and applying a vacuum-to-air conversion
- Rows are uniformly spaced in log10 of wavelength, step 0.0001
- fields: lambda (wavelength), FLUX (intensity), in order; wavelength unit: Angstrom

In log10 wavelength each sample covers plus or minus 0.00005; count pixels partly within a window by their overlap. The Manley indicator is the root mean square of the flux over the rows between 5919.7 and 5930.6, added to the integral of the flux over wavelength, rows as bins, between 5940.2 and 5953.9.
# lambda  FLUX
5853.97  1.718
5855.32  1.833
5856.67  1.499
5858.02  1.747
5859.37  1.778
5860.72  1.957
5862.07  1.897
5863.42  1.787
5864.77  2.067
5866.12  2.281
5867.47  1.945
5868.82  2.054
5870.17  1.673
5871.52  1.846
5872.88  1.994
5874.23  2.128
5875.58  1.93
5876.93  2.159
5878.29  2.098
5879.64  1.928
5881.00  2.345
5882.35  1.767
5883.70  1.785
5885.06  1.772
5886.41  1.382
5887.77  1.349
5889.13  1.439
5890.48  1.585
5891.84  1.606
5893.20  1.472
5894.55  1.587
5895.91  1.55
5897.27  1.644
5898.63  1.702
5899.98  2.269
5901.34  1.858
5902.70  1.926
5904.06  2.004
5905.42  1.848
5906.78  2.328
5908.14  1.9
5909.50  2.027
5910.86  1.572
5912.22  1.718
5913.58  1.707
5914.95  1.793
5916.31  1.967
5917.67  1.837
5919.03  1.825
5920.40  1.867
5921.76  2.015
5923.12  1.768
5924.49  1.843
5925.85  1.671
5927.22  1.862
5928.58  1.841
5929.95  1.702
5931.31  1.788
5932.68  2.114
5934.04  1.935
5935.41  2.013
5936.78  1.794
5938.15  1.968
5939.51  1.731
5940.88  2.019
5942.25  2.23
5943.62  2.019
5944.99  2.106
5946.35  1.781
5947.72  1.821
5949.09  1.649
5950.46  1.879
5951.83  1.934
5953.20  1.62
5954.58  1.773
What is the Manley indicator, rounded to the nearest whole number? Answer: 28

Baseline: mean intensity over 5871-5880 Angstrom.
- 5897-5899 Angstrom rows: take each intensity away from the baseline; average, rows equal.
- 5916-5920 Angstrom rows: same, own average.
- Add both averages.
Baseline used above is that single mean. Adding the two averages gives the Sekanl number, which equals 0.5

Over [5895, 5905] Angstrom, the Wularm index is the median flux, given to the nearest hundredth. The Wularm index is 1.86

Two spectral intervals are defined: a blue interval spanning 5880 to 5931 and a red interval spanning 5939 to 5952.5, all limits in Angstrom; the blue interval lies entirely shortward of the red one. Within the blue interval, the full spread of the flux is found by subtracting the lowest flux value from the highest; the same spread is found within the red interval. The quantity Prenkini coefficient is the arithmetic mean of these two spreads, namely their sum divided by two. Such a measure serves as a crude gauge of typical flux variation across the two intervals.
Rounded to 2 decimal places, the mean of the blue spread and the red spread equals 0.79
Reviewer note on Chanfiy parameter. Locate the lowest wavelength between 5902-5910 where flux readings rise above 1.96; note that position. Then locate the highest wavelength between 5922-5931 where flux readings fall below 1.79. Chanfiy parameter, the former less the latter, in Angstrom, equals -25.9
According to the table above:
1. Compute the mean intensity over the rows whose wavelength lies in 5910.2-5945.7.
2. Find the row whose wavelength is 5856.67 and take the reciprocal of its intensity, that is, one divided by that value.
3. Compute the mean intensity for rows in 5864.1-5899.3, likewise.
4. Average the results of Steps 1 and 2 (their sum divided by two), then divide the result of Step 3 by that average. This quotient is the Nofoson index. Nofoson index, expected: 1.43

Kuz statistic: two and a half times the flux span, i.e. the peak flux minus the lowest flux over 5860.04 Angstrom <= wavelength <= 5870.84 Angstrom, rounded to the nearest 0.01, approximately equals 1.52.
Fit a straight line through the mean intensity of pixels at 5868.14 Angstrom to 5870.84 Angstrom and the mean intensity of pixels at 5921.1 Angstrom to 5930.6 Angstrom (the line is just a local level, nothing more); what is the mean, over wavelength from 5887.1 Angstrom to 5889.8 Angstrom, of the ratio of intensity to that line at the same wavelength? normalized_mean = 0.75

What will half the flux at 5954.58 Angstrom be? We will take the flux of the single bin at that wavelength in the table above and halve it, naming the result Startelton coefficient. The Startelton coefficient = 0.89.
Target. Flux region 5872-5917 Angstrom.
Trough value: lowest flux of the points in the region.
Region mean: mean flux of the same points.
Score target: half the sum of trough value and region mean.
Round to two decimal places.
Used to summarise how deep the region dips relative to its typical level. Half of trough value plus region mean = 1.59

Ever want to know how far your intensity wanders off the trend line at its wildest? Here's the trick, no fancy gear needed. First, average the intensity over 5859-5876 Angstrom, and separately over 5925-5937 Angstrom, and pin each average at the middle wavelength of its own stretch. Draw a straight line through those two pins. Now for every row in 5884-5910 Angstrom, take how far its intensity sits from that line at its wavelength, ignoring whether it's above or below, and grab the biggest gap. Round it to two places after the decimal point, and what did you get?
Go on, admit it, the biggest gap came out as 0.57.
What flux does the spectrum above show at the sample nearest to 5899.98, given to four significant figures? 2.269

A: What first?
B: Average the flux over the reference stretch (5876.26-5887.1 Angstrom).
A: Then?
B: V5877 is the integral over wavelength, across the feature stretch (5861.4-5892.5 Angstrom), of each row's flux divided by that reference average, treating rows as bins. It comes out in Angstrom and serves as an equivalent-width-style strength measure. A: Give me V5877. 30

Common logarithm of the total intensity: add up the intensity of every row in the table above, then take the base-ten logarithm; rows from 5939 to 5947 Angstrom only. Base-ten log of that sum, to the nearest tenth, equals 1.1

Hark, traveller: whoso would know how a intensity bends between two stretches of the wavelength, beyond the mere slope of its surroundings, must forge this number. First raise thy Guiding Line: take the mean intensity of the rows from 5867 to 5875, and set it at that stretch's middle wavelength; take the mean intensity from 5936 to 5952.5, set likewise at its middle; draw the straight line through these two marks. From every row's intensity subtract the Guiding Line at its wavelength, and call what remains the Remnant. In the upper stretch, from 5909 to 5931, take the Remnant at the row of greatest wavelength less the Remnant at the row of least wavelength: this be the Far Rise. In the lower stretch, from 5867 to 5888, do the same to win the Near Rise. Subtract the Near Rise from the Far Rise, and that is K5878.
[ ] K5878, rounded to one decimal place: 0.3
